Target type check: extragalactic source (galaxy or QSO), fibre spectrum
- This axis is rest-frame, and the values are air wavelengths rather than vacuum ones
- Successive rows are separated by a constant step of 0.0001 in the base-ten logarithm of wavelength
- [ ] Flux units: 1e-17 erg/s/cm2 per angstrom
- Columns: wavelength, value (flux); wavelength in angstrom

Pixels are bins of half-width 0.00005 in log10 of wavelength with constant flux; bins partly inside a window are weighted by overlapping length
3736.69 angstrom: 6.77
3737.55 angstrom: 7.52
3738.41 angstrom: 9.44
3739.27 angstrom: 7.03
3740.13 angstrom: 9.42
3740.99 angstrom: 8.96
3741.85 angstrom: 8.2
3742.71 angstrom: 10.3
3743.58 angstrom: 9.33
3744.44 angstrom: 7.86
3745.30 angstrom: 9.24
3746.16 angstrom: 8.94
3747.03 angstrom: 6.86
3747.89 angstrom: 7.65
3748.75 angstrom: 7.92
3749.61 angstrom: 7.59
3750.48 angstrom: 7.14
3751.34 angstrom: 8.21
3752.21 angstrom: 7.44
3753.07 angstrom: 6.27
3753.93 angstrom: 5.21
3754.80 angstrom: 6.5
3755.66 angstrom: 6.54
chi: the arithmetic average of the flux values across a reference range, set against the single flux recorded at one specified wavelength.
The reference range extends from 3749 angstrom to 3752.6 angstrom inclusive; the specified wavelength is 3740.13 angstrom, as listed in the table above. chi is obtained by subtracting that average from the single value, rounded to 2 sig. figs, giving 1.8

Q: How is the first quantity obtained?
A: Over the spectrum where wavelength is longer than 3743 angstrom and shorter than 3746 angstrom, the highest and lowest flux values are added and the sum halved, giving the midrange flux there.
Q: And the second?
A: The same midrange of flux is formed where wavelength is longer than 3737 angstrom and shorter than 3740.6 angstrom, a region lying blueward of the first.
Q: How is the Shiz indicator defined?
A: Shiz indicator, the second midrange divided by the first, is 0.96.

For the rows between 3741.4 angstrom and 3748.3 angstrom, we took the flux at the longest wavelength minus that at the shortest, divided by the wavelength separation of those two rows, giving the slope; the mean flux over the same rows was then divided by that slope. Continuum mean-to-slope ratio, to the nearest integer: -94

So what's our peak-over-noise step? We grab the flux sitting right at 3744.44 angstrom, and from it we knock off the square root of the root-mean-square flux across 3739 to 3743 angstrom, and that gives 4.9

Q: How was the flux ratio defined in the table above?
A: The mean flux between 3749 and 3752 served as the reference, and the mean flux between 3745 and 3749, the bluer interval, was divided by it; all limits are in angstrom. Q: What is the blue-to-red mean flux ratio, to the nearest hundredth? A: 1.06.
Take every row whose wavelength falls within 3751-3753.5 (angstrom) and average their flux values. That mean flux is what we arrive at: 7.3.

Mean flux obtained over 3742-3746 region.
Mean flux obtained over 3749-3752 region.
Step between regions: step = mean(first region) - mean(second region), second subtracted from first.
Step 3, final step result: 1.5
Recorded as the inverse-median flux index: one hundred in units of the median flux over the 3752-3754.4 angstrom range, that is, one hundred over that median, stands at 15.9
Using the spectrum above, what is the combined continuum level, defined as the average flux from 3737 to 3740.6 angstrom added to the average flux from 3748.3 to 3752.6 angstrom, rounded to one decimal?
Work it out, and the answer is 16.0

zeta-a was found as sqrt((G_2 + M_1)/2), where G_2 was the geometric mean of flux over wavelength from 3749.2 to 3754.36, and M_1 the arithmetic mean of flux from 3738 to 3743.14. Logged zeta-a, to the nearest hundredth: 2.81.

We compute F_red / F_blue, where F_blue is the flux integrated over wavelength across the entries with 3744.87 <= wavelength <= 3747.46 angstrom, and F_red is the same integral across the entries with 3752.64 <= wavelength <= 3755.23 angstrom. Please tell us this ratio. 0.72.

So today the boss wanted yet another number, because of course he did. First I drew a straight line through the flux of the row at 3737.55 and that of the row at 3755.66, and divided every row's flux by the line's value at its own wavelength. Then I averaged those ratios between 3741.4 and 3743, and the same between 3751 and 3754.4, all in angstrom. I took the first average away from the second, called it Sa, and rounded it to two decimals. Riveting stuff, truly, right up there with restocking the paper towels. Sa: -0.26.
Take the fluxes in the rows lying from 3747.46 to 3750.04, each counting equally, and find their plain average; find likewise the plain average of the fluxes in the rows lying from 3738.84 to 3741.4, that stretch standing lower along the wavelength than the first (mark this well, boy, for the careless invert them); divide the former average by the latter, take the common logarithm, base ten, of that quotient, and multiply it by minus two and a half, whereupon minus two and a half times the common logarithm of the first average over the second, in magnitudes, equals 0.10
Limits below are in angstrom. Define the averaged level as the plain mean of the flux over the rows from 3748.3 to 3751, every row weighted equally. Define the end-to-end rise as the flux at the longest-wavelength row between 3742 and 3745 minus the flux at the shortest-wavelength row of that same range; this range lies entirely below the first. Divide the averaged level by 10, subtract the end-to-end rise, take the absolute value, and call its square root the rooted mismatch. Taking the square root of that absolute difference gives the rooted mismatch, 1.8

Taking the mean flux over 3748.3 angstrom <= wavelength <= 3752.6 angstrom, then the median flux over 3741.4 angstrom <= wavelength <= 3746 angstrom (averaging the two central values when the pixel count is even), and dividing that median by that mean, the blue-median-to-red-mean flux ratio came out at 1.21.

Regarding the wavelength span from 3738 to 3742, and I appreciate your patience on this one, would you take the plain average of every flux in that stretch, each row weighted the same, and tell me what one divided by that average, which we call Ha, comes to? 0.116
